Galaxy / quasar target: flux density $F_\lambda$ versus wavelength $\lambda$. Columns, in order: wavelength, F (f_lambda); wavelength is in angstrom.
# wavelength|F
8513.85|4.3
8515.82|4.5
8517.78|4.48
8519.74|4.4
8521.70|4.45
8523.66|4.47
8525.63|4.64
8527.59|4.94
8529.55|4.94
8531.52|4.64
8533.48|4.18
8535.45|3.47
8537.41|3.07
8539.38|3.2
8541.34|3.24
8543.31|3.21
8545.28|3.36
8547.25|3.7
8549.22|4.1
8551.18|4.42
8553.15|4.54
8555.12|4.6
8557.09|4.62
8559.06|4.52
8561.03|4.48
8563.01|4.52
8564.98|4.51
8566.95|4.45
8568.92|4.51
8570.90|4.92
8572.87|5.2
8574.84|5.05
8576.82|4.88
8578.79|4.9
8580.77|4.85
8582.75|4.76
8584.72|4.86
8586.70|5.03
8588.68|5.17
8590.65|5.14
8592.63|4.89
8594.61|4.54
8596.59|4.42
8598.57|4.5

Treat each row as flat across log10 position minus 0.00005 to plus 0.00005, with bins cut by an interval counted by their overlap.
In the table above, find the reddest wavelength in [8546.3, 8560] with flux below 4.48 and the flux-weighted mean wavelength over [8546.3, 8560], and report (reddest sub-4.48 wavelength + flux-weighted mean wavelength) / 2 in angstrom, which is 8552.3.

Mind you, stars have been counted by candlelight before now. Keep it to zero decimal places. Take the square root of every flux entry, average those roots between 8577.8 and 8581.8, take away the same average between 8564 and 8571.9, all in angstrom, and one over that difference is 16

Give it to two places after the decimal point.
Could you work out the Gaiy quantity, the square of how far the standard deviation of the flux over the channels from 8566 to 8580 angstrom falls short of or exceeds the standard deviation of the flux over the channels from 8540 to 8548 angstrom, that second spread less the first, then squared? 0.00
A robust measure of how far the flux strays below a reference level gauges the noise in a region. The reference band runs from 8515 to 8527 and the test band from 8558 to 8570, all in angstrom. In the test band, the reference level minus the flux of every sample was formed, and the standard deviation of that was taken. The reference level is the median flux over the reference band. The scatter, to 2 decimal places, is 0.03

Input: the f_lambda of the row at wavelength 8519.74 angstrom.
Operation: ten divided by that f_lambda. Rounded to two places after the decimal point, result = 2.27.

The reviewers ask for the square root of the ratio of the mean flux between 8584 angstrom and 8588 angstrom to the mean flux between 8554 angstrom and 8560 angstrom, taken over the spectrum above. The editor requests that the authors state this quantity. 1.04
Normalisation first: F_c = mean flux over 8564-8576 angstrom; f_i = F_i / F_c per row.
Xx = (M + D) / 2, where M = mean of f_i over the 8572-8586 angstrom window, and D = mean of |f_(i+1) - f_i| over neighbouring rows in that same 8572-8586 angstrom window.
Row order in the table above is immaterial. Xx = 0.53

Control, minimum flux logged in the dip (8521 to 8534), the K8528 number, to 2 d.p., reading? 4.18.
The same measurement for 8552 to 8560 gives 4.52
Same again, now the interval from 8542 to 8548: 3.21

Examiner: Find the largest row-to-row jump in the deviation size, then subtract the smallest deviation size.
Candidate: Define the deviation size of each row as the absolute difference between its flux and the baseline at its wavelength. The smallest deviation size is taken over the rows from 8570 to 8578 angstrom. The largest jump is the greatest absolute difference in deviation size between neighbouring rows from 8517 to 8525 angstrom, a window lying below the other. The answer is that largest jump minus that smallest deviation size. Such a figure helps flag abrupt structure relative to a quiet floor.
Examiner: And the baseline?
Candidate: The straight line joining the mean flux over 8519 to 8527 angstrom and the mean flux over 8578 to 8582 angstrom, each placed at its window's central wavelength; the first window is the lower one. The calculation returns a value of 0.0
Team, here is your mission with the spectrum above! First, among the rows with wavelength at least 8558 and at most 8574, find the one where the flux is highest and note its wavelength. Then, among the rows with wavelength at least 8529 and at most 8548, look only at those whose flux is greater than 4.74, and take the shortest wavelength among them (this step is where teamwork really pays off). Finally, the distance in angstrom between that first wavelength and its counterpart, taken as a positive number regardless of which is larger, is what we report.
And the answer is 43.3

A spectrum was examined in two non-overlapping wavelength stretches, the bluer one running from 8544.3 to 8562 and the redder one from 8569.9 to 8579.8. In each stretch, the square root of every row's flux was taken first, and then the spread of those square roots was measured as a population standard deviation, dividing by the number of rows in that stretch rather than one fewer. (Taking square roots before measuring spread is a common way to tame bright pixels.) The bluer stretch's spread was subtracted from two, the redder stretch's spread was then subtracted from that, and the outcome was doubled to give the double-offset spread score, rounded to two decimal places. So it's 3.73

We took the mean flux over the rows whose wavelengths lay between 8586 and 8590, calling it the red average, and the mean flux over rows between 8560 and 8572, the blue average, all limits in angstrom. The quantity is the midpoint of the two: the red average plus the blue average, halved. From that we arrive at 4.8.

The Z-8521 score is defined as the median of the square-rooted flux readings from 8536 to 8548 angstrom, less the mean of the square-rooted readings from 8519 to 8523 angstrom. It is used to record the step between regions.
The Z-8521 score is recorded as -0.31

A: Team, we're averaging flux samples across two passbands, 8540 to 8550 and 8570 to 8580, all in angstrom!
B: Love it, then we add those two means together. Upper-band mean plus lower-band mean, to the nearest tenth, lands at 8.5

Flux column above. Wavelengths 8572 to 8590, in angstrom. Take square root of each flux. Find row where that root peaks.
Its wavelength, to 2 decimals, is 8572.87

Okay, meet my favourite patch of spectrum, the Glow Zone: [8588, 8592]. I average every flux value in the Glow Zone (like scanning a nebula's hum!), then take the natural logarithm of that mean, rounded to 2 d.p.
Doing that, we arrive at 1.64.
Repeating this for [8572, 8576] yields 1.63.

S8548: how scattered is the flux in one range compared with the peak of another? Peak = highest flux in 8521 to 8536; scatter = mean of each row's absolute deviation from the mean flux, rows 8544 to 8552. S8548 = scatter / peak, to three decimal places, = 0.074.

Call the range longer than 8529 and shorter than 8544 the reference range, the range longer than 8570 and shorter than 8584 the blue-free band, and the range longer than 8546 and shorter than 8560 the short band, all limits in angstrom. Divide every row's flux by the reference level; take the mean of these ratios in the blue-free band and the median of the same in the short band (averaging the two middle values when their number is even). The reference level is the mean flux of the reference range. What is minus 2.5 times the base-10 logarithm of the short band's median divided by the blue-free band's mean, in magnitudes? 0.10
